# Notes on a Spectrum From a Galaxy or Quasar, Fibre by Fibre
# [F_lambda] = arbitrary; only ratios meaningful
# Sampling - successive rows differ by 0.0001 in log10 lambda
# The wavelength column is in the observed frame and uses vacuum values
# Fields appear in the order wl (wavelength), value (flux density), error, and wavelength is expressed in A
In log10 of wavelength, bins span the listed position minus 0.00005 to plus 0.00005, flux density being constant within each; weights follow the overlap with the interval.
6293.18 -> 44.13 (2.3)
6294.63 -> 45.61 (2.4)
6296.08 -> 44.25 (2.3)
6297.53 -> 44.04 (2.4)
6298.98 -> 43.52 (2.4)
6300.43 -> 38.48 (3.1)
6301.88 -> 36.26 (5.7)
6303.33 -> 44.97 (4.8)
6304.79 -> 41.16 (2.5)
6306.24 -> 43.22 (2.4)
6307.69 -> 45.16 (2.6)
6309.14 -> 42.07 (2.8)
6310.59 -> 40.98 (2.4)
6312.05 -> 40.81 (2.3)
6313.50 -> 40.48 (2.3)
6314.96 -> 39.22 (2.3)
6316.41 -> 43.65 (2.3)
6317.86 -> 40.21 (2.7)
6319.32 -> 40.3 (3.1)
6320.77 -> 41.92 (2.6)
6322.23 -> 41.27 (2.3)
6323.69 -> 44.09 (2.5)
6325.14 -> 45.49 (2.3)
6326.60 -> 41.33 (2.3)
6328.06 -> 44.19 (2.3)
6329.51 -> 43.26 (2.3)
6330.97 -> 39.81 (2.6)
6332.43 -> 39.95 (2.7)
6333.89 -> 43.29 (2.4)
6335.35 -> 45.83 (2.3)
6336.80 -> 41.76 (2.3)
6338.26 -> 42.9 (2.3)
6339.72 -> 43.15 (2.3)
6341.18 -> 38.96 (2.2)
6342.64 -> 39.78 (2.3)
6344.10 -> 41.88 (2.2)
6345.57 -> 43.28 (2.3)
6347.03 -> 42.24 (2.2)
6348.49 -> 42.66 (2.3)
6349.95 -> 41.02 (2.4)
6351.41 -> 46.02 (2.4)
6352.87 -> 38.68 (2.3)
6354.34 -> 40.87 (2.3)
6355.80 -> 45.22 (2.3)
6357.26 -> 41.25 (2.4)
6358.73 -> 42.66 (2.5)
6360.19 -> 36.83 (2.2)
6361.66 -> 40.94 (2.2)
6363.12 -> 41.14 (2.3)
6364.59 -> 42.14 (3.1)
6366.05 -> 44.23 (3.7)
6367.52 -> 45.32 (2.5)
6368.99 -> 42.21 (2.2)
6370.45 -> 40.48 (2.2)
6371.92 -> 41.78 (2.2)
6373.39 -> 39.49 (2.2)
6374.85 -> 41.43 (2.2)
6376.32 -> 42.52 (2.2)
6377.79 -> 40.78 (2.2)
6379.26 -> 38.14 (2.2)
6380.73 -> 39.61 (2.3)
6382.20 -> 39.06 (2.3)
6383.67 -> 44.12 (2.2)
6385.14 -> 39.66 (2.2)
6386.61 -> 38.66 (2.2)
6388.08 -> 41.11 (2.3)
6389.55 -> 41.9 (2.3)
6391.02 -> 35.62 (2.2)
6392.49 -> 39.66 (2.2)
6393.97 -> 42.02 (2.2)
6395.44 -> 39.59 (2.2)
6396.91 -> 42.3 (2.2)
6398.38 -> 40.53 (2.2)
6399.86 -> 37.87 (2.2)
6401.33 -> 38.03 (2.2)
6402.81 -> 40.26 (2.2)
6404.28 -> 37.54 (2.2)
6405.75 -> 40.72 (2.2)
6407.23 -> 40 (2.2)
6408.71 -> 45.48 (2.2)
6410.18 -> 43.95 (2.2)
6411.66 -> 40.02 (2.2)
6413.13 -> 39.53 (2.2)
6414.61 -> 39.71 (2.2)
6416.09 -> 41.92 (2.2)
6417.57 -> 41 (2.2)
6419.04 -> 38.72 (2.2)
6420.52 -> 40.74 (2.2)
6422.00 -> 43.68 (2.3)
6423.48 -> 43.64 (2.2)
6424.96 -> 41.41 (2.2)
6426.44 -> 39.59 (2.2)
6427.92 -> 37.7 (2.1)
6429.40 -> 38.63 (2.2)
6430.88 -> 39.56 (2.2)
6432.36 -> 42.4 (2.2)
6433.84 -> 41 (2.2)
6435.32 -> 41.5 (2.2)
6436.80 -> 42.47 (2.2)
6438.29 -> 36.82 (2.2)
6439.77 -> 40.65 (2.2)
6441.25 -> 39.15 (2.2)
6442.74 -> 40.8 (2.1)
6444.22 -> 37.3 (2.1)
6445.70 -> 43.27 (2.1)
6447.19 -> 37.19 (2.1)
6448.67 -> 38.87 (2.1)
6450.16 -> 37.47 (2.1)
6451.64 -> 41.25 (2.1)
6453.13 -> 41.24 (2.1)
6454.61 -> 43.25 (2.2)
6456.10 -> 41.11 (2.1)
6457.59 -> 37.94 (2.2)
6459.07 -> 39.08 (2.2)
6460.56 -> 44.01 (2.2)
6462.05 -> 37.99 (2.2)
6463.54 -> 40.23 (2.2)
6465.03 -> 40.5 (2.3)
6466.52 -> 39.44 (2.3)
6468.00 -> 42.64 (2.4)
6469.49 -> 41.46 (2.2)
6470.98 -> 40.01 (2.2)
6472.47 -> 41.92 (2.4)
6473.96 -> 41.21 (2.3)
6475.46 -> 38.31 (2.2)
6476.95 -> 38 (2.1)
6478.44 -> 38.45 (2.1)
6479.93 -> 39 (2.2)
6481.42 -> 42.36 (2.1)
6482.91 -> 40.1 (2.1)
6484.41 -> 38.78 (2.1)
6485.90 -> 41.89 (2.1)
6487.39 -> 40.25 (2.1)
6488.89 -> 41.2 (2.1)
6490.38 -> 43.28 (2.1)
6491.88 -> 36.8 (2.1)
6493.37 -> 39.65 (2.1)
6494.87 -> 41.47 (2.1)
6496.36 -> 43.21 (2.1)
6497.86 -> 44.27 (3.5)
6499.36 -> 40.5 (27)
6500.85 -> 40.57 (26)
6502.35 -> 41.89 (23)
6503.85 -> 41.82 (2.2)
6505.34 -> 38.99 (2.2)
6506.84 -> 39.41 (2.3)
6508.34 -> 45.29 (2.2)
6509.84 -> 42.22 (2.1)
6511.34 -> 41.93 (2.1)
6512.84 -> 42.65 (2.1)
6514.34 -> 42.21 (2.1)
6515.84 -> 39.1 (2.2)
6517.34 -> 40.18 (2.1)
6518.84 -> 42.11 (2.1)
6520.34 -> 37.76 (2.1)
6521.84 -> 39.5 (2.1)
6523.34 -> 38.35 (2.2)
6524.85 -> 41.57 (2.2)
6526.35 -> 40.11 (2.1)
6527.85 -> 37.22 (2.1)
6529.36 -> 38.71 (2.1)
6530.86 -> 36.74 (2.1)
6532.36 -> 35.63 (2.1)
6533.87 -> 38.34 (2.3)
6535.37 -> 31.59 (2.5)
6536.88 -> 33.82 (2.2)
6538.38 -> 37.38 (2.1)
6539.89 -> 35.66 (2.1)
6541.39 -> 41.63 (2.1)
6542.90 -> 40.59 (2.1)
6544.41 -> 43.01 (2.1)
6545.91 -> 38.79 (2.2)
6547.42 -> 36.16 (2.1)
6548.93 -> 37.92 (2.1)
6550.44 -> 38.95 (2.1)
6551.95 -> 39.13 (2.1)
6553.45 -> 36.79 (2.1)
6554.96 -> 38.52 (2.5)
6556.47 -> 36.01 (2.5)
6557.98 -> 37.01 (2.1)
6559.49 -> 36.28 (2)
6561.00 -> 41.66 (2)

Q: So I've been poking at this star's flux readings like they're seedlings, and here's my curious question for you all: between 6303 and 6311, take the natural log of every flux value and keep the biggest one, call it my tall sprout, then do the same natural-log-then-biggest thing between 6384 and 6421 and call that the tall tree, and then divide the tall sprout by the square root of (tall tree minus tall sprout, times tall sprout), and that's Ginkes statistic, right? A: 23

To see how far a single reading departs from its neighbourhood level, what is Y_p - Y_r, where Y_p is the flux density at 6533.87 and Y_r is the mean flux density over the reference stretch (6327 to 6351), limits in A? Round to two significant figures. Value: -3.8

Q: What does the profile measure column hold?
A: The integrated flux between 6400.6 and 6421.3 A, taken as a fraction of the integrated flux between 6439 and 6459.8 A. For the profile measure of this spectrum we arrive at 1.01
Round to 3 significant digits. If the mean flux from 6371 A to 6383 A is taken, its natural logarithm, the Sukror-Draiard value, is 3.70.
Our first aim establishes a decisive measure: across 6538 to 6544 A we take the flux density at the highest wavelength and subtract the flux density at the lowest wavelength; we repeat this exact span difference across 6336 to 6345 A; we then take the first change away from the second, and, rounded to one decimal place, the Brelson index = -3.1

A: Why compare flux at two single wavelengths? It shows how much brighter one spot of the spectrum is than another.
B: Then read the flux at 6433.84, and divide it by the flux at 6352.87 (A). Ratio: 1.06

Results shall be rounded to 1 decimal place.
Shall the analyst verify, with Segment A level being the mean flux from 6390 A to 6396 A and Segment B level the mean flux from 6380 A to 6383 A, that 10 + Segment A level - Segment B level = 9.9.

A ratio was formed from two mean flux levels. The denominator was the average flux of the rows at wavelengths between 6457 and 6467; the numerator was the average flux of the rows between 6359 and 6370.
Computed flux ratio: 1.05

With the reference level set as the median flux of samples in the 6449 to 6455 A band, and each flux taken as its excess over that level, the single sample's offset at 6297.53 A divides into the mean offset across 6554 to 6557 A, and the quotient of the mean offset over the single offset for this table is -1.4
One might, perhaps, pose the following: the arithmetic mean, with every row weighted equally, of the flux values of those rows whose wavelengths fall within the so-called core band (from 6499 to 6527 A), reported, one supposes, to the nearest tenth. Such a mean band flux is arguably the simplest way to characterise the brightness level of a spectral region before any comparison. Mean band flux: 40.9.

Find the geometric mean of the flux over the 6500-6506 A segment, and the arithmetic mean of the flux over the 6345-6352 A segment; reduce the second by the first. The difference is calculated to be 2.2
